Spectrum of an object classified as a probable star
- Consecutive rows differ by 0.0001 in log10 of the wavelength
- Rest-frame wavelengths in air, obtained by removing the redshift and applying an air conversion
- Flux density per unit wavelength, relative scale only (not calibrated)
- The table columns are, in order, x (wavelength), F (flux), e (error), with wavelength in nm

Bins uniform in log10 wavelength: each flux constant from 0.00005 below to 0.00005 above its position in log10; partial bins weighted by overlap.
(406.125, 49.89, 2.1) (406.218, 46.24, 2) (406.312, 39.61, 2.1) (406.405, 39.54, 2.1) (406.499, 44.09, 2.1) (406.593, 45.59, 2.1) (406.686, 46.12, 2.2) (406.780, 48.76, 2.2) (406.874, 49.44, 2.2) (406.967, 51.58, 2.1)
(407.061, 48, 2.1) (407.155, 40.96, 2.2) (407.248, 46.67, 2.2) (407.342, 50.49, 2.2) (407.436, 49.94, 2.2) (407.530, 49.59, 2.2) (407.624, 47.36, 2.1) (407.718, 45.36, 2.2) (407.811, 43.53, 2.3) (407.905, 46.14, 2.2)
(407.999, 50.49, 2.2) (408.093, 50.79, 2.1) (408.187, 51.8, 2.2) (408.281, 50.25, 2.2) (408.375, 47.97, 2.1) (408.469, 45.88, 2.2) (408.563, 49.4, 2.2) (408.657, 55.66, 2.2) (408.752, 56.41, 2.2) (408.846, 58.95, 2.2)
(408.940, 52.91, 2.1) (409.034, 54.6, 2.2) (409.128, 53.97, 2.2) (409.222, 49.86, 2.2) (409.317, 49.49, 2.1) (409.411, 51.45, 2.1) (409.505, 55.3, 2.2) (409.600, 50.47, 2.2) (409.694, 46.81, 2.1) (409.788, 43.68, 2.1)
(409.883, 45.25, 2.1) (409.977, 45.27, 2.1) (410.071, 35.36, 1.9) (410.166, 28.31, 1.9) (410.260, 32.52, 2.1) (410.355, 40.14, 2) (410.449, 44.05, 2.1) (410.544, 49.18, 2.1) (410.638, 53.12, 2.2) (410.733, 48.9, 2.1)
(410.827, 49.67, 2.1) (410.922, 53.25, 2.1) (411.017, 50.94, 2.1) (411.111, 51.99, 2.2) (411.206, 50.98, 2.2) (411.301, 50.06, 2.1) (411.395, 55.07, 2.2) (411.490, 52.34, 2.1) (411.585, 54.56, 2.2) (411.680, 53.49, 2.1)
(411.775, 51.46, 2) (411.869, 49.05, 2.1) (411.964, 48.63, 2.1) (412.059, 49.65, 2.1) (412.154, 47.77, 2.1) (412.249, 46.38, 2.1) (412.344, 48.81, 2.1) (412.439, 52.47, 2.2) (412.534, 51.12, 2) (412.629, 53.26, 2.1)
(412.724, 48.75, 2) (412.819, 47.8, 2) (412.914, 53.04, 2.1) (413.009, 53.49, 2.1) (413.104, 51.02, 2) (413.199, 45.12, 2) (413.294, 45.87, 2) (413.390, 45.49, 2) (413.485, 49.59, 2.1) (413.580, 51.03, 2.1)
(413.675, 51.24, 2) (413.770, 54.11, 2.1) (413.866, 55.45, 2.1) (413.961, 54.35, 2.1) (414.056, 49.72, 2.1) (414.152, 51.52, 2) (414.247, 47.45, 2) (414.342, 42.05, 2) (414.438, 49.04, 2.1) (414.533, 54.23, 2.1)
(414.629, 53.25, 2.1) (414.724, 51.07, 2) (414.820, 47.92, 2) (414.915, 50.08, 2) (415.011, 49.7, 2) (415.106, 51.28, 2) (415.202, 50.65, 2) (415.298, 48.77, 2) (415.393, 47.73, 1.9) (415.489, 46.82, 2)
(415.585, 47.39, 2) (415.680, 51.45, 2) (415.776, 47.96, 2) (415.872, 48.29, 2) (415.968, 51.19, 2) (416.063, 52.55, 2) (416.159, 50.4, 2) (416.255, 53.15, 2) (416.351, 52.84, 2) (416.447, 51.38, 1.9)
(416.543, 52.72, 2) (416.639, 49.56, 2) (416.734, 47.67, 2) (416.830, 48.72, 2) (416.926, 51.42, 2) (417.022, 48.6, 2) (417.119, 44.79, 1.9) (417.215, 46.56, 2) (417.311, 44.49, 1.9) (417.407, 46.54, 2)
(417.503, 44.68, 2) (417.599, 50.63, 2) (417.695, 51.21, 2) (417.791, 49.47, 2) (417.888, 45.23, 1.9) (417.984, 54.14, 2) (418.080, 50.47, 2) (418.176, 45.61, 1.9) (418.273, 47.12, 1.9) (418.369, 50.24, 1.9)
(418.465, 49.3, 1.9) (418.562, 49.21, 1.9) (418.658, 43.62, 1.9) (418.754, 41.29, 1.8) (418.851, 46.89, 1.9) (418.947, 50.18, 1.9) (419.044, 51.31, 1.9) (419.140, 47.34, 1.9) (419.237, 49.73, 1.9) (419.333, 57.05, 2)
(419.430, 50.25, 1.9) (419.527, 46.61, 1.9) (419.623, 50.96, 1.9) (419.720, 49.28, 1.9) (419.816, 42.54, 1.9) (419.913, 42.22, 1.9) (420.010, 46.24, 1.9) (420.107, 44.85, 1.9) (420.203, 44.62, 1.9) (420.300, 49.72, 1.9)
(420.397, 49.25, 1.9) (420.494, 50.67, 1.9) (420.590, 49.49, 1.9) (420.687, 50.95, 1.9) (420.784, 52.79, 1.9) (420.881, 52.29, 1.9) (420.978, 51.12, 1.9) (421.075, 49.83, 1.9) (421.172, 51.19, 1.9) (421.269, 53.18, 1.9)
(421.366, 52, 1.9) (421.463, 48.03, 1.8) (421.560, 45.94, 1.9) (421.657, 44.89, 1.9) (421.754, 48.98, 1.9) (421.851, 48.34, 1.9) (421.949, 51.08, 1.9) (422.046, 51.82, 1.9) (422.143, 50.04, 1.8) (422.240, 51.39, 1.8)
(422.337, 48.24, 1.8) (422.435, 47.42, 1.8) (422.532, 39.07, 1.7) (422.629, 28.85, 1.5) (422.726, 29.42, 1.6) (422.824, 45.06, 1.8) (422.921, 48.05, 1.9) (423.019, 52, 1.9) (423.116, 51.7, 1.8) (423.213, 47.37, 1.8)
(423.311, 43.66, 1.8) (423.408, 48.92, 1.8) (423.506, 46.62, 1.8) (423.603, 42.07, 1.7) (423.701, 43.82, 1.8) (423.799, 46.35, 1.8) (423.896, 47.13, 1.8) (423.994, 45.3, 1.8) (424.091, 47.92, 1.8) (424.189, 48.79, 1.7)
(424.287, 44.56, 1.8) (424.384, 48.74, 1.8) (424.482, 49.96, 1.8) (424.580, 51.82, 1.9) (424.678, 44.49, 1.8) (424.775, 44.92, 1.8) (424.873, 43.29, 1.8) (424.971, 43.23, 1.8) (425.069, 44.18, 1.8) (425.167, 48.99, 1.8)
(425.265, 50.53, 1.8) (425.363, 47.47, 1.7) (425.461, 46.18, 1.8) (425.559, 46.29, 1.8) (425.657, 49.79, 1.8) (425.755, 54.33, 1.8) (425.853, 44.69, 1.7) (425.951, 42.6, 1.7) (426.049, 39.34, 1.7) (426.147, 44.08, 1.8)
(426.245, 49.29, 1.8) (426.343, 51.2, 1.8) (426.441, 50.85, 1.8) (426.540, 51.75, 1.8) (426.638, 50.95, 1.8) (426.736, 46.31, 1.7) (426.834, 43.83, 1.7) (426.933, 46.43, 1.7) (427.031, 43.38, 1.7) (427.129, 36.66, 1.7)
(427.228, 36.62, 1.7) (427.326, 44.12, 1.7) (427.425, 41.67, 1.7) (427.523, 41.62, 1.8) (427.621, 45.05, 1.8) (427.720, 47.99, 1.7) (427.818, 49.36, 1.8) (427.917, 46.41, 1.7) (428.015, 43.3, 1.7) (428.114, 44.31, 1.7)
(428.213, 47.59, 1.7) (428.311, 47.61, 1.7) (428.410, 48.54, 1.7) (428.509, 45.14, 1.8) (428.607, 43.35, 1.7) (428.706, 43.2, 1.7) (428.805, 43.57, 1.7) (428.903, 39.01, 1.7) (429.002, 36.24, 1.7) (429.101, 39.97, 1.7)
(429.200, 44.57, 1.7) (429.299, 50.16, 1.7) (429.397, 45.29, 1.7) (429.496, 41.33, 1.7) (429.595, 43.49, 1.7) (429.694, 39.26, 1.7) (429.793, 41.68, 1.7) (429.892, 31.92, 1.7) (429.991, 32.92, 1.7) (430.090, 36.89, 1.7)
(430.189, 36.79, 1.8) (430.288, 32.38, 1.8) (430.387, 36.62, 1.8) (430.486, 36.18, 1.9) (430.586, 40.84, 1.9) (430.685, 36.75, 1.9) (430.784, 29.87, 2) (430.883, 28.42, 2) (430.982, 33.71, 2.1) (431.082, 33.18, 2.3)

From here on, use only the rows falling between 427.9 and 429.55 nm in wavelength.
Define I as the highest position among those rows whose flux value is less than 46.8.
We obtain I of 429.496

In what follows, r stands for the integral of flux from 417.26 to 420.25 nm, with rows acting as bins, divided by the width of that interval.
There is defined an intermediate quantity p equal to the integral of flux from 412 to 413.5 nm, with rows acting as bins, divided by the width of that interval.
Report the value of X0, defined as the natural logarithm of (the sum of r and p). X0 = 4.58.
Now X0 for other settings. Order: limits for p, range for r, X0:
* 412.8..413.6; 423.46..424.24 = 4.56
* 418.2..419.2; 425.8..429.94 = 4.52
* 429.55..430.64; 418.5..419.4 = 4.45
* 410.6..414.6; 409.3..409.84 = 4.61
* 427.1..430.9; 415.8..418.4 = 4.50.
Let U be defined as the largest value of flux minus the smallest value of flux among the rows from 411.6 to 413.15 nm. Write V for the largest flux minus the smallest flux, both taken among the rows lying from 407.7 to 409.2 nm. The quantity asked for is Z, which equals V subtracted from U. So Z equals -8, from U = 7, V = 15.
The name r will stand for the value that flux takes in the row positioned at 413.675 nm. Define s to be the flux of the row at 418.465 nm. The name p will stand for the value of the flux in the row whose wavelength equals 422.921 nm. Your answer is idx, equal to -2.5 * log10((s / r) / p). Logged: 4.25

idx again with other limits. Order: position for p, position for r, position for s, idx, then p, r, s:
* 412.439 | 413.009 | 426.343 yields 4.35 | 52.47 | 53.49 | 51.2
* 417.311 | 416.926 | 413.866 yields 4.04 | 44.49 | 51.42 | 55.45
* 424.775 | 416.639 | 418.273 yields 4.19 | 44.92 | 49.56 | 47.12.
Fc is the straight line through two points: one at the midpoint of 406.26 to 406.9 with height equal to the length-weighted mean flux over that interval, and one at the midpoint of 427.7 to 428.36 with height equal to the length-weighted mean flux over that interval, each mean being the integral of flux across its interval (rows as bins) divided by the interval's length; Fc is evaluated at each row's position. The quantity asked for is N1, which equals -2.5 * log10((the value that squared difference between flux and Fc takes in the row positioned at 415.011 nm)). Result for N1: -3.2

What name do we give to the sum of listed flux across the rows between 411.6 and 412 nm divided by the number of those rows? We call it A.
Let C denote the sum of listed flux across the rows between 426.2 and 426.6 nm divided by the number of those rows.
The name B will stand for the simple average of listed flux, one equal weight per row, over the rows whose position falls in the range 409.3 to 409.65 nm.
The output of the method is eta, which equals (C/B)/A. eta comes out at 0.0194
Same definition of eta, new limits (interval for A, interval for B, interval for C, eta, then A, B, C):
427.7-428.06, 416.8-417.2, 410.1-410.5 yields 0.0160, 46.8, 48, 36.3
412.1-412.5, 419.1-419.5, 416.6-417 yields 0.0198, 48.9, 51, 49.3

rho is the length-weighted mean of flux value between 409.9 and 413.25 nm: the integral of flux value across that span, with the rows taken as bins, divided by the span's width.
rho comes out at 48.5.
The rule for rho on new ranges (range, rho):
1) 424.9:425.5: 46.6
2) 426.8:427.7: 42.3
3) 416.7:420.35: 47.9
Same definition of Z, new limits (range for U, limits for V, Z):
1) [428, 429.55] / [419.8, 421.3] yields 3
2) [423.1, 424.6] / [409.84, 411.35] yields -15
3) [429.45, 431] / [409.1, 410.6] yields -12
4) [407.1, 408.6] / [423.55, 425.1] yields 1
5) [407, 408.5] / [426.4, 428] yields -4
